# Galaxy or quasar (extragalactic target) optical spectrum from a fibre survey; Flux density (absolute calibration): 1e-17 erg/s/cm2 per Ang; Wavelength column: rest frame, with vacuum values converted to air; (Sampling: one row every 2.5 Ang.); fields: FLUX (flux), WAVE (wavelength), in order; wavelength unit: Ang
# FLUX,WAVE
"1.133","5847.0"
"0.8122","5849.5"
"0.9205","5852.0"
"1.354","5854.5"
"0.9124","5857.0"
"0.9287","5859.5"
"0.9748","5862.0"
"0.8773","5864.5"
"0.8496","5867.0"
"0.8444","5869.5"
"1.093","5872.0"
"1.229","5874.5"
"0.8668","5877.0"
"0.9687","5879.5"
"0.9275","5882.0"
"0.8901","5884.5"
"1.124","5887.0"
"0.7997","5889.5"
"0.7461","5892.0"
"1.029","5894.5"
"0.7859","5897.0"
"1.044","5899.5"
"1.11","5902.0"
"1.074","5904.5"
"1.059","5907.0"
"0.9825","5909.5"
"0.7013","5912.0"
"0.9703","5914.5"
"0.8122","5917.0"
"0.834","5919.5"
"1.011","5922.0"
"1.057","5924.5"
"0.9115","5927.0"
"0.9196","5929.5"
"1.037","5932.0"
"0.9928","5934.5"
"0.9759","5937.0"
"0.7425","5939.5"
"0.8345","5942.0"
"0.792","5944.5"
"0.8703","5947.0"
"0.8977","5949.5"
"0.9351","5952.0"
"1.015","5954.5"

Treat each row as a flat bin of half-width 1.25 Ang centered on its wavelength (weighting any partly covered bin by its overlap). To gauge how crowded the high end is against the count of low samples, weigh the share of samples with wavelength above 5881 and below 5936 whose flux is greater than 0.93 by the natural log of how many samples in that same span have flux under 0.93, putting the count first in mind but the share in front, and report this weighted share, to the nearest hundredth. 1.26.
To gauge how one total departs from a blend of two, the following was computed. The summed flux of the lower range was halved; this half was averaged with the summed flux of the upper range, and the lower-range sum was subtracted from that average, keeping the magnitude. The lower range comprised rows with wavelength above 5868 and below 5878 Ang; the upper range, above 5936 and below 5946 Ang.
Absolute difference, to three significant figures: 1.35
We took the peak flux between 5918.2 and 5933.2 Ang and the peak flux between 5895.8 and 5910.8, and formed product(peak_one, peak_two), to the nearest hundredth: 1.17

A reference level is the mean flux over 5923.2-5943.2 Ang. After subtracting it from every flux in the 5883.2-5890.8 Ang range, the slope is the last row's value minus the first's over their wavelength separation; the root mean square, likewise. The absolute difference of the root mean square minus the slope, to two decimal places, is 0.15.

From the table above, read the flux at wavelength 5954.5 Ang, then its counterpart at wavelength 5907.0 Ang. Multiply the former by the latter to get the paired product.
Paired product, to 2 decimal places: 1.07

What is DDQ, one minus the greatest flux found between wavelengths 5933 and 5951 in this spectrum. 0.01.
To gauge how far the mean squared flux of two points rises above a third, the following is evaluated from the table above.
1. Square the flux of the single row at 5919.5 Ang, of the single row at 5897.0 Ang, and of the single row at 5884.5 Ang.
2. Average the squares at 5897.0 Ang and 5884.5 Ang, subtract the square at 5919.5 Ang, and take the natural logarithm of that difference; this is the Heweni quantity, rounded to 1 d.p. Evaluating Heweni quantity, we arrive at -4.7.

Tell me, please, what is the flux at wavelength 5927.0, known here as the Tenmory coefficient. 0.9115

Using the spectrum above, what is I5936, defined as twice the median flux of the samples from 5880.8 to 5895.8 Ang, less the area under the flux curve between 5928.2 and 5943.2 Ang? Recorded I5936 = -11.9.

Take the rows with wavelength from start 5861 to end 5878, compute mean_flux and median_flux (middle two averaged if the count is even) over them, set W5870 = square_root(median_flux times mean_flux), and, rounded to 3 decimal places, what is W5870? 0.919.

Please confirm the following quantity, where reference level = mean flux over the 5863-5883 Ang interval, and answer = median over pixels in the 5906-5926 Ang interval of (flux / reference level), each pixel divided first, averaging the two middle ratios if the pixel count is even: 1.02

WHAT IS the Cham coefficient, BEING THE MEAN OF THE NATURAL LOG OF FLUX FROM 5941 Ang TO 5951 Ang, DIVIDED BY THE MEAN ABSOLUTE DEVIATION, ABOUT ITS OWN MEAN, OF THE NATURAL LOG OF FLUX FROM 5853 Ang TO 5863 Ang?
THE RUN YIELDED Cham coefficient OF -1.2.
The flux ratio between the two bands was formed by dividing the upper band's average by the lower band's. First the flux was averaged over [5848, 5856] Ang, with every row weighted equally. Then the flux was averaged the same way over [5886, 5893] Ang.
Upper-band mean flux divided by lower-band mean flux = 0.86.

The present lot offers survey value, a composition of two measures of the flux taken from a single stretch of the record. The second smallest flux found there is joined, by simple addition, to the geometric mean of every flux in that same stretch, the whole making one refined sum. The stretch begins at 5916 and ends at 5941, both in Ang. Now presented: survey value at 1.74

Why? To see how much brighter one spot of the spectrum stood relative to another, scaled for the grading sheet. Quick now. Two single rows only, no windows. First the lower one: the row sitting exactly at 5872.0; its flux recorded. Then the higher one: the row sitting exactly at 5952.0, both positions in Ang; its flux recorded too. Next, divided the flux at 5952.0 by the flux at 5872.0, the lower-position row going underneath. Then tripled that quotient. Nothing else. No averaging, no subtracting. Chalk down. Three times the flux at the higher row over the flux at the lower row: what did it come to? 2.6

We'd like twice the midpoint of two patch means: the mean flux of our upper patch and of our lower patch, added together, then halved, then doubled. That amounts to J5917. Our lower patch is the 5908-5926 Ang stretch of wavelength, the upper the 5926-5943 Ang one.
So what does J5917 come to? 1.83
